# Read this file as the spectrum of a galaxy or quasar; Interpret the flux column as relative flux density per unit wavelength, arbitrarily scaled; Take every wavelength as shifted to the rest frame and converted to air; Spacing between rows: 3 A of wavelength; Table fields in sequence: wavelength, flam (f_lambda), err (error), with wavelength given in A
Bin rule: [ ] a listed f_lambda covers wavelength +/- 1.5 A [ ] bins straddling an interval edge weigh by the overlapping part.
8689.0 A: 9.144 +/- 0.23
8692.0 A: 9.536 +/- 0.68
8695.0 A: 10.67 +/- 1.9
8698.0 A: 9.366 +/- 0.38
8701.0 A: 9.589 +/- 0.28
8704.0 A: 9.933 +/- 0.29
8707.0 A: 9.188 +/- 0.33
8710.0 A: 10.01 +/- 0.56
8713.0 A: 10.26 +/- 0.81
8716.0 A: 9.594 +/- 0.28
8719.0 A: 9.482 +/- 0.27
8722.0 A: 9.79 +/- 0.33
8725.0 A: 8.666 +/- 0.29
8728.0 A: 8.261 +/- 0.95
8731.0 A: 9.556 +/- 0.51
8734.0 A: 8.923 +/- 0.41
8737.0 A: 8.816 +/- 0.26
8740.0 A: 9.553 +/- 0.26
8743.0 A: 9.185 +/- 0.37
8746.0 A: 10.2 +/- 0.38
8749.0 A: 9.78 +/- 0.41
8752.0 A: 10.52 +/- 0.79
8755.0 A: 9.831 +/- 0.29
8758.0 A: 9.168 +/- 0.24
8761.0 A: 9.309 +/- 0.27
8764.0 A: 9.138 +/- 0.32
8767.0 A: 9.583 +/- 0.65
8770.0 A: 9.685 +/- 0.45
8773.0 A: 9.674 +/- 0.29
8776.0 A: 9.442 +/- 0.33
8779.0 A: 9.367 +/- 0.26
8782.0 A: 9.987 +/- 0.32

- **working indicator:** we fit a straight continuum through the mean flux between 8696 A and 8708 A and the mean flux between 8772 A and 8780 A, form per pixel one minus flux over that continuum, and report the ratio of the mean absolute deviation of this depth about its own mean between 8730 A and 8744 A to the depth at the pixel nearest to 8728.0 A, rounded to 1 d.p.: 0.2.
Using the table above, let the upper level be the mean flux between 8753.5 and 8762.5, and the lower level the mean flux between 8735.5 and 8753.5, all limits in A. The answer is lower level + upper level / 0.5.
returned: 28.5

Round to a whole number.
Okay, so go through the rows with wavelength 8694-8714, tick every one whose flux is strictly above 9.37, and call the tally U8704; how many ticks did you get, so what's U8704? 5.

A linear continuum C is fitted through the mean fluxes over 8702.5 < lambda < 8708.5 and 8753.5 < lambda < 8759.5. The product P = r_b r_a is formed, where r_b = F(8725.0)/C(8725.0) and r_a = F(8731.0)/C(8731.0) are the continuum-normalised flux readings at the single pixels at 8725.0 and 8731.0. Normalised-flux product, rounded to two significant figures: 0.91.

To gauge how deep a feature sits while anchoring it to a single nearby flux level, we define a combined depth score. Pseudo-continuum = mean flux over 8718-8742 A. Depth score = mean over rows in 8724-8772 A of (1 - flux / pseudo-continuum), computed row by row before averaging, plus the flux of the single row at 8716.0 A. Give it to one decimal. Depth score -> 9.6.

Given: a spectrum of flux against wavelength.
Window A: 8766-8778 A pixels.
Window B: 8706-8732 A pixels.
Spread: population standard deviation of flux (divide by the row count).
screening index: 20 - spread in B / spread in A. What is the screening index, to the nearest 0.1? 13.9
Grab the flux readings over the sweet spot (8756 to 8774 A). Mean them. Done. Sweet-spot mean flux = 9.43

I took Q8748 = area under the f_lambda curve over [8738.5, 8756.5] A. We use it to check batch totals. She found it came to 177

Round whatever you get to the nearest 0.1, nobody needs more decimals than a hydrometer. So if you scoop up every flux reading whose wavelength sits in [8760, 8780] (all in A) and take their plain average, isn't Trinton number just 9.5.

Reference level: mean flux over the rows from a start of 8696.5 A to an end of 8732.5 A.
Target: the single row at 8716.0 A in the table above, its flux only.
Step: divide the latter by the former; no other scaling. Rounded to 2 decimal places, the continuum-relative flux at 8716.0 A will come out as 1.01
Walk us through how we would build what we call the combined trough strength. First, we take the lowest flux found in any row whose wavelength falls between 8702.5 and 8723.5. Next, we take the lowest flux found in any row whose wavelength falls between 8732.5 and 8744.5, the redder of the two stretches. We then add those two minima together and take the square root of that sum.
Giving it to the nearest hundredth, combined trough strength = 4.24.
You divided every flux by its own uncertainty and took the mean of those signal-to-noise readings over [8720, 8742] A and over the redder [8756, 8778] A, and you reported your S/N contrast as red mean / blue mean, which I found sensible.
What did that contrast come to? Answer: 1.11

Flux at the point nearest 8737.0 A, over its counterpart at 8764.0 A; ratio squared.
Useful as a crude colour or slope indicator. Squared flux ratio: 0.93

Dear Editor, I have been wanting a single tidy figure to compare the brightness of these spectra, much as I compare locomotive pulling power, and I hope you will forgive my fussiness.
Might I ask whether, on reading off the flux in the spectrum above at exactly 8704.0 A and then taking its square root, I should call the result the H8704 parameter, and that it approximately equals 3.15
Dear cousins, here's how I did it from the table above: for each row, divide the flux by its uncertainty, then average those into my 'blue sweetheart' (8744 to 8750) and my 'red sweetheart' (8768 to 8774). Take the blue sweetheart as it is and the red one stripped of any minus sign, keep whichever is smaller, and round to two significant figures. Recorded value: 25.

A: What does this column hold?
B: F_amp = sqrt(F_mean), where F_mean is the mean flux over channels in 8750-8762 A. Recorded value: 3.12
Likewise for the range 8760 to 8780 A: 3.08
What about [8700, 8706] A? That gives 3.12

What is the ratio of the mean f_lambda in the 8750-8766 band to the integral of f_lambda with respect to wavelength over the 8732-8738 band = 0.18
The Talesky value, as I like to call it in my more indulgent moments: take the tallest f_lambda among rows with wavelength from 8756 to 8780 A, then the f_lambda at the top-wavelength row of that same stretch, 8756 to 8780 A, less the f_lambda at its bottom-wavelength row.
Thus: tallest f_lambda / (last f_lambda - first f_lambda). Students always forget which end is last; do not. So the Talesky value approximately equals 49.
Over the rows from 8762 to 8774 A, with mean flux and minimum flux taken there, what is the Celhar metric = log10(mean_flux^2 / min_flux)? 1.00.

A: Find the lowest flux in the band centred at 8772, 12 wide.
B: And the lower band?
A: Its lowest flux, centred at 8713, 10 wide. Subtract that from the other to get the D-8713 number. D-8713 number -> -0.15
